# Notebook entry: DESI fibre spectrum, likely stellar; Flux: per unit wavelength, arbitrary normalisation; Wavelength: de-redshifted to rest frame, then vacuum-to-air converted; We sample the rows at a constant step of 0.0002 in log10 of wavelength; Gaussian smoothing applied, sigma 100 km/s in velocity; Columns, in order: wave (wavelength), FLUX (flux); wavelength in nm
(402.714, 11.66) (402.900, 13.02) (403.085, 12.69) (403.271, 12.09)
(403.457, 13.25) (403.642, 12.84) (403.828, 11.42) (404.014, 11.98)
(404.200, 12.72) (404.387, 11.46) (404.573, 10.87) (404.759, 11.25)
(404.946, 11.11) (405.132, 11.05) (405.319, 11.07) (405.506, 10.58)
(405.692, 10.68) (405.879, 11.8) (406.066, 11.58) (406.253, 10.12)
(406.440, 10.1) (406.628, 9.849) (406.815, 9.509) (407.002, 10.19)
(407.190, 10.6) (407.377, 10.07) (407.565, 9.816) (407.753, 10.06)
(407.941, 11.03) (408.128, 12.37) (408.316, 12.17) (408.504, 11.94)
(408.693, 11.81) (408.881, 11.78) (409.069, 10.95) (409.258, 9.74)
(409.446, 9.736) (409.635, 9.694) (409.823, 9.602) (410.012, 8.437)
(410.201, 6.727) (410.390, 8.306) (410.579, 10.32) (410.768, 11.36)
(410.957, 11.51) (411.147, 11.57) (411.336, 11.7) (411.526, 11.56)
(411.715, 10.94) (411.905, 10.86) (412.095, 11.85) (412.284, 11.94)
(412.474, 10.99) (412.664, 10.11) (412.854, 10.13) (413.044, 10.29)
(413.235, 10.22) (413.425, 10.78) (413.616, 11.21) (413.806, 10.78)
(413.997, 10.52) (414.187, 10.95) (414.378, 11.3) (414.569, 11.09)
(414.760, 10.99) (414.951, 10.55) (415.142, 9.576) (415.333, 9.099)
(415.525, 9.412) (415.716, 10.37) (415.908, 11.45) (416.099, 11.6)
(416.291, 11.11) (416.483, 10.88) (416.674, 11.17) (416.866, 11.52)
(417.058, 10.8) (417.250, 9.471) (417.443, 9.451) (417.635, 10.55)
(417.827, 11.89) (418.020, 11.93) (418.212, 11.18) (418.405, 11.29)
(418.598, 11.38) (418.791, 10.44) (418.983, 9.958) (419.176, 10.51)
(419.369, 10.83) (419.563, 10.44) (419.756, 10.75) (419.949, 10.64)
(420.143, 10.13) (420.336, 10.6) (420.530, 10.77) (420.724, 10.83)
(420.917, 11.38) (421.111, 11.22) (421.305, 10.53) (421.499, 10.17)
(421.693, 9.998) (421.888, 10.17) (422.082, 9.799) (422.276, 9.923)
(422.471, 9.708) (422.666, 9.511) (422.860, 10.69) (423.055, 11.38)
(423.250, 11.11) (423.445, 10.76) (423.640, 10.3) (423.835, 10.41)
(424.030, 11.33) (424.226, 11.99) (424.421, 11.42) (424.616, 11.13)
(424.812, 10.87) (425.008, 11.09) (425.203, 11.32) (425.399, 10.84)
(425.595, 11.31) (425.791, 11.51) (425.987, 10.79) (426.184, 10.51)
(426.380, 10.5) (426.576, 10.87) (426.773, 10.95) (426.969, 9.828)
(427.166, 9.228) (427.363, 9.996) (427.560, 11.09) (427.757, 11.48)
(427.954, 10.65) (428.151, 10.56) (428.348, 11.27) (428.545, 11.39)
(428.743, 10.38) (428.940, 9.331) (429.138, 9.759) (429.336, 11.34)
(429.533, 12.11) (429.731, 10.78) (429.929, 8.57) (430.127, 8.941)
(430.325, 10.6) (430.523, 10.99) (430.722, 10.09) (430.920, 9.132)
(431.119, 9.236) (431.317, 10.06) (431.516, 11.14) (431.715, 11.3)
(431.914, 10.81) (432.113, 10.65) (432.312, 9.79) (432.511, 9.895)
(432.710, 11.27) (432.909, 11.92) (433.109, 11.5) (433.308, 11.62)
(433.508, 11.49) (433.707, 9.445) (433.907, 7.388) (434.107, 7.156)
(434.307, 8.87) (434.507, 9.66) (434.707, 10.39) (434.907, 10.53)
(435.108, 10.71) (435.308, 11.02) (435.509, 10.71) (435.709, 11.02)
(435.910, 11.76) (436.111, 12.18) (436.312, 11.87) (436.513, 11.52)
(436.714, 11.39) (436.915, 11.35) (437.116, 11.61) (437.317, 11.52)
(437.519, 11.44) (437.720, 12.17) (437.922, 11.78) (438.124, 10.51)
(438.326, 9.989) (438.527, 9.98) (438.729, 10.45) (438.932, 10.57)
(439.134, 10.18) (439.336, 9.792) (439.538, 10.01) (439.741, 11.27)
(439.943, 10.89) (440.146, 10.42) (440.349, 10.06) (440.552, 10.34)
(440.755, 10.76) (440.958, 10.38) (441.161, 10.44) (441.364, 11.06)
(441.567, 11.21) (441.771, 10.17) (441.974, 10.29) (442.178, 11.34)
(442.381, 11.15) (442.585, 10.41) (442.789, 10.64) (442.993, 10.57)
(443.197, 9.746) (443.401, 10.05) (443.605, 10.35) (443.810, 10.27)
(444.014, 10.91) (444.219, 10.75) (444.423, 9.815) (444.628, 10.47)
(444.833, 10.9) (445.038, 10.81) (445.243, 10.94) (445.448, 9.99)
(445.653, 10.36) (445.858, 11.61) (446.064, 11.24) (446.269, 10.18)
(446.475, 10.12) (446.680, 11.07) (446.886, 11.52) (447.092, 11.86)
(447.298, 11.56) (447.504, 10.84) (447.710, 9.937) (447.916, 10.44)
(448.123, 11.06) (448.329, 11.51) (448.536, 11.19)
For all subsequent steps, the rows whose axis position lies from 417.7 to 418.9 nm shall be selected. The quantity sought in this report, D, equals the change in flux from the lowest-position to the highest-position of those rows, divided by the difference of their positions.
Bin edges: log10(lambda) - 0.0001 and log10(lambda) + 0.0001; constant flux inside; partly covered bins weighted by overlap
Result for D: -1.5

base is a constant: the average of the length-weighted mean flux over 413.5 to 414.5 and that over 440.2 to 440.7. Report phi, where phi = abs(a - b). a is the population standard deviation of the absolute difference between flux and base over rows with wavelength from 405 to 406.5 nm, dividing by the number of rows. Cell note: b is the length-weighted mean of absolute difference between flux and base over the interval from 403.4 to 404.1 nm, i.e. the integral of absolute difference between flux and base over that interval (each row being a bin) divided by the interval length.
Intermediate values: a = 0.37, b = 1.73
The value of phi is 1.35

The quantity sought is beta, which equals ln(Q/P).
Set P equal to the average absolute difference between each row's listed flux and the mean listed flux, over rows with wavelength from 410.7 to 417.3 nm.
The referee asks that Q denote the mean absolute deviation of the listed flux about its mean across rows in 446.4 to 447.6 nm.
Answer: -0.1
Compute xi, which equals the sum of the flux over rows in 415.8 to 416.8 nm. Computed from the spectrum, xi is 56.2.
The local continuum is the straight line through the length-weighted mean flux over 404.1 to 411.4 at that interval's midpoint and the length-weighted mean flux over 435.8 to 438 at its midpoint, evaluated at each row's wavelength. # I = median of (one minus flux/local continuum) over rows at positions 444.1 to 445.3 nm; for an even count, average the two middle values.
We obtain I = 0.099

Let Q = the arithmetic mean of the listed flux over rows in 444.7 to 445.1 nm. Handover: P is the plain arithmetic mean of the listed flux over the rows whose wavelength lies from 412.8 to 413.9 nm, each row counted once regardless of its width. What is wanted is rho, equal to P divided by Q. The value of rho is 0.97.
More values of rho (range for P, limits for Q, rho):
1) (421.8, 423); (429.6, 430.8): 1.00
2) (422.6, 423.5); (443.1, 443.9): 1.06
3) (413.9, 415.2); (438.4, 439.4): 1.05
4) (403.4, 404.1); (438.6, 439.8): 1.19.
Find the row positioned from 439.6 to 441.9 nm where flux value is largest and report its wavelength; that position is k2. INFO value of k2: 439.741 nm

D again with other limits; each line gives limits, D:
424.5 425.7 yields 0.2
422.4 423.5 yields 1.1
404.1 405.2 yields -1.8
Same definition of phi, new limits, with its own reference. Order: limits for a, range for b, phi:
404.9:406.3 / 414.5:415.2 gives 0.09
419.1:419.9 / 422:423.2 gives 0.67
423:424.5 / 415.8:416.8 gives 0.26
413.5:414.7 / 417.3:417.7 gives 0.49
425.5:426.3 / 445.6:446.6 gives 0.23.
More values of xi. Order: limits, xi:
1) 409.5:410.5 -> 42.8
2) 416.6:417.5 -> 52.4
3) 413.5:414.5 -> 54.8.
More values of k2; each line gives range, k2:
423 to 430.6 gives 429.533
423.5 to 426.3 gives 424.226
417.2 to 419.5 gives 418.020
